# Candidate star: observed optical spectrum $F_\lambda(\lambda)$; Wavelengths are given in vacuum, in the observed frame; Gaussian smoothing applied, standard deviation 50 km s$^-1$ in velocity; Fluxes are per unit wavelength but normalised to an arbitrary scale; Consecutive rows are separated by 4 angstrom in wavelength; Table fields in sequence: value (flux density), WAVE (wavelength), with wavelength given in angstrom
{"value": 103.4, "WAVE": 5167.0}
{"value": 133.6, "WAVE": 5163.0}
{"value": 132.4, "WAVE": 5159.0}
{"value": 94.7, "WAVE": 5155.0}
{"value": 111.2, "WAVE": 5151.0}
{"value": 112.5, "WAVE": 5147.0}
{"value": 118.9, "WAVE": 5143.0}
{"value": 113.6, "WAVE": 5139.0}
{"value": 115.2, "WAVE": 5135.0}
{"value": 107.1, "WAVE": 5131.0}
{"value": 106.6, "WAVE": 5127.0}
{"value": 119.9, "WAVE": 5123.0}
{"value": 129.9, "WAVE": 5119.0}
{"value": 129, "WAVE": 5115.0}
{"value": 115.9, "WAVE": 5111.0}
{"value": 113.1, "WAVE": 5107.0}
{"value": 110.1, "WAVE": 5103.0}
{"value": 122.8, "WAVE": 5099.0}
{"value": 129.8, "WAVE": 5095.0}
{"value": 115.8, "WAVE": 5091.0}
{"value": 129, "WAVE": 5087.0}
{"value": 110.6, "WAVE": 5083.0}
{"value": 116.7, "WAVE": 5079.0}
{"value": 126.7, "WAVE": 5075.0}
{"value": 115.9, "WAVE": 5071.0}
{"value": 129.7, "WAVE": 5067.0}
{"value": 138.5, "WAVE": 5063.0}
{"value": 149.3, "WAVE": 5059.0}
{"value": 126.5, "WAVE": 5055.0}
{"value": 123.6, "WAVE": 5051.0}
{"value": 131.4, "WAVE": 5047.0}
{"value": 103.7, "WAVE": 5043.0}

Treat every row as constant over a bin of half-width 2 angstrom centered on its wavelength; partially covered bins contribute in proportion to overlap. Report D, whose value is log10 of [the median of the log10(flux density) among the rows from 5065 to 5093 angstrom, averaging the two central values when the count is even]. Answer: 0.3154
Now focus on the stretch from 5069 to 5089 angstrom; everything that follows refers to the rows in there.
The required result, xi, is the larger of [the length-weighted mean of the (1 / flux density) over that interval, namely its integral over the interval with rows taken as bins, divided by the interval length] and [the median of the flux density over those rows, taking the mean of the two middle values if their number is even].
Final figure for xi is 117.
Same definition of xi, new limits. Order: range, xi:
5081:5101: 123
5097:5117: 116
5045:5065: 131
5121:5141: 114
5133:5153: 114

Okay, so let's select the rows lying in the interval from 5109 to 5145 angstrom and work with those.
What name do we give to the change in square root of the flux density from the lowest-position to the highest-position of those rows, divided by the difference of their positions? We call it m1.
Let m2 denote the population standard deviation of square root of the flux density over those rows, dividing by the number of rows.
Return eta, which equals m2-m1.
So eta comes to 0.35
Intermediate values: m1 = 0.00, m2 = 0.357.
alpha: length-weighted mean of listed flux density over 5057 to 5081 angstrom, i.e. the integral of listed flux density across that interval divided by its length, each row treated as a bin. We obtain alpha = 129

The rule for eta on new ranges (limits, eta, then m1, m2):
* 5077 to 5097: 0.31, 0.04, 0.348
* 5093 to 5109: 0.42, -0.06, 0.358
